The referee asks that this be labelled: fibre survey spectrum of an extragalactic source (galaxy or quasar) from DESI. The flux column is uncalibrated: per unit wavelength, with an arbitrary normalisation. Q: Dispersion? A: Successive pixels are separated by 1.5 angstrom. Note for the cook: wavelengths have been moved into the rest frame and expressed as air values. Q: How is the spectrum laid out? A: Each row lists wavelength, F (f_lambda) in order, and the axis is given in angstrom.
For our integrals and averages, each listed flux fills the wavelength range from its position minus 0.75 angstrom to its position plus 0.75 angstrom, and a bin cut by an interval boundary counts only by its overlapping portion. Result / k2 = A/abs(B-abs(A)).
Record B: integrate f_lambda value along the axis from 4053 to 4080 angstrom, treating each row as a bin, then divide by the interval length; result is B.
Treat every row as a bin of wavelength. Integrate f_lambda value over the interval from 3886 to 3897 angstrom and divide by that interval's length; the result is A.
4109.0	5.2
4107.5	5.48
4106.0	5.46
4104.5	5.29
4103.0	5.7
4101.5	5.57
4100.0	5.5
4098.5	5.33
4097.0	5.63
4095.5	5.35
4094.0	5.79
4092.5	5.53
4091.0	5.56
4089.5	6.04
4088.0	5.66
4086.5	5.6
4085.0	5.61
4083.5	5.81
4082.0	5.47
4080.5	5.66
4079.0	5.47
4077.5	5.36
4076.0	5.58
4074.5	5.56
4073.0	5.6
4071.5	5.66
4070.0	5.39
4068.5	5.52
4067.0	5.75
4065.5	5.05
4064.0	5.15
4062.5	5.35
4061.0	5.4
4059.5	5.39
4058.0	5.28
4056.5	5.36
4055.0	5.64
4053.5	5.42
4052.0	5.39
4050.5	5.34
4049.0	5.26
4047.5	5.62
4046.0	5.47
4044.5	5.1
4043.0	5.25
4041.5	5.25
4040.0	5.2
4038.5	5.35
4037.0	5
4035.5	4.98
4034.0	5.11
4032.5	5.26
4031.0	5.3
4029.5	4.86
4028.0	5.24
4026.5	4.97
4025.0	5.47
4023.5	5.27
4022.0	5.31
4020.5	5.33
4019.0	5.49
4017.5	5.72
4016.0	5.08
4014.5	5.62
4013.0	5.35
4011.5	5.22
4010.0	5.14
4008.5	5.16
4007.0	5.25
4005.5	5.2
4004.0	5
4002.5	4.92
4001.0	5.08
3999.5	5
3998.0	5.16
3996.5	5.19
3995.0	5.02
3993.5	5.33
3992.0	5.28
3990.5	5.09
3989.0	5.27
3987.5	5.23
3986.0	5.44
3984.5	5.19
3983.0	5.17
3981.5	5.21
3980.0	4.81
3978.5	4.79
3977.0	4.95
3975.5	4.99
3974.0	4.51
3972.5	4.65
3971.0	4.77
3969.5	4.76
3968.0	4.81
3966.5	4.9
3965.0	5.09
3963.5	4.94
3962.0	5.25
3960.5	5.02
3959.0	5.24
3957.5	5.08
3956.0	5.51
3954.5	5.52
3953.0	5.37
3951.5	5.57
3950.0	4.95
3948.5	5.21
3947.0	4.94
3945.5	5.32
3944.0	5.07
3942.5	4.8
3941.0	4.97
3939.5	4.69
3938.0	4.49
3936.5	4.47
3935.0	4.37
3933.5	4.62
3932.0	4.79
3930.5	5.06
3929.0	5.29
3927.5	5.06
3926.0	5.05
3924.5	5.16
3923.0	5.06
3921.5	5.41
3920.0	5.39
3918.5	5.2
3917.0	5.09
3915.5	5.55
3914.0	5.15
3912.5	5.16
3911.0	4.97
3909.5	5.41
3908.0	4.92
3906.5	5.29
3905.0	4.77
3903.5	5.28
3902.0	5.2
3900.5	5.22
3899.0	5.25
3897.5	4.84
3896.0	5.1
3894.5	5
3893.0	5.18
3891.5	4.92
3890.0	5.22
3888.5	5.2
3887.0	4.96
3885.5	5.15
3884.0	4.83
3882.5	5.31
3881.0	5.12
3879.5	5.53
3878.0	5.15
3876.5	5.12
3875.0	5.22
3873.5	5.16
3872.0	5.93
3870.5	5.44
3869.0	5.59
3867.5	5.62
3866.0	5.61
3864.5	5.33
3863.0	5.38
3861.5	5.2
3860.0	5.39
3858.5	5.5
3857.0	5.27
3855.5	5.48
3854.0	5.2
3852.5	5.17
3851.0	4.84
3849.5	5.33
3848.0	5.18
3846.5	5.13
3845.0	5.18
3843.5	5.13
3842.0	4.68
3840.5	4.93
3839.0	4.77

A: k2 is 14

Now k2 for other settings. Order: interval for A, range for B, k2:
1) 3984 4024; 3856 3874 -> 24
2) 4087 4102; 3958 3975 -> 8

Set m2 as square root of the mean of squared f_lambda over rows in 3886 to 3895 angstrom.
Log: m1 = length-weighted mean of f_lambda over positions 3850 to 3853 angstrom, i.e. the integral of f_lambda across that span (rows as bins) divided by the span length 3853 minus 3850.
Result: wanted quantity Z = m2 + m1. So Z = 10.10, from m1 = 5.02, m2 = 5.1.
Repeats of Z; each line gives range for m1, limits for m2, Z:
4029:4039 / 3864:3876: 10.62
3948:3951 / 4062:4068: 10.44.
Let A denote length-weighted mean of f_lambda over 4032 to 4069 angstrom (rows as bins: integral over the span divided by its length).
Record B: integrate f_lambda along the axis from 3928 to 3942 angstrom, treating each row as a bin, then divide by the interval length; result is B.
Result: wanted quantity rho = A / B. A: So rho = 1.12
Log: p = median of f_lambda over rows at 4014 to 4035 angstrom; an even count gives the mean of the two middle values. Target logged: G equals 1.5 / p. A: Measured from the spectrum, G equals 0.284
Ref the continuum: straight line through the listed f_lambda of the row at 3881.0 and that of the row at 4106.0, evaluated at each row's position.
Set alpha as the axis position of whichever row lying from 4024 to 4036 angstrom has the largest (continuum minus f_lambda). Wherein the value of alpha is 4029.5 angstrom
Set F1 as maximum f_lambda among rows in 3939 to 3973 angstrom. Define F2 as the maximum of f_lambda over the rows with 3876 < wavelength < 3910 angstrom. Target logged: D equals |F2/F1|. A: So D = 0.99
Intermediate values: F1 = 5.57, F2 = 5.53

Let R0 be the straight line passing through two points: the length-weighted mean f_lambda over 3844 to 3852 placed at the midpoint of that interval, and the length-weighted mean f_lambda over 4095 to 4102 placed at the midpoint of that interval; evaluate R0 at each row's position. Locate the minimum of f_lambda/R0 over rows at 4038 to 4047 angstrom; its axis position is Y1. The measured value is 4044.5 angstrom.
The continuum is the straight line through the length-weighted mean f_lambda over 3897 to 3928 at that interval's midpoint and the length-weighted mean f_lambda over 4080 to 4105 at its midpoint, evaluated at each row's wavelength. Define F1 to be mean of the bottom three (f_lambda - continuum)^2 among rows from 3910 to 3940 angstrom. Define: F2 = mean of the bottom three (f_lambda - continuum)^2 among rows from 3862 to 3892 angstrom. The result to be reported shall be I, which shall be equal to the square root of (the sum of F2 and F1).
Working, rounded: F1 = 0.0003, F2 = 0.002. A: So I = 0.043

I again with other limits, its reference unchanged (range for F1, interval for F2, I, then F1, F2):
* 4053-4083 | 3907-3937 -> 0.024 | 0.0003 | 0.000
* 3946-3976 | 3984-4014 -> 0.069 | 0.0015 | 0.003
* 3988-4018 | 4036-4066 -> 0.099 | 0.0033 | 0.006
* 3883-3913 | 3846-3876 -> 0.123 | 0.0010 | 0.014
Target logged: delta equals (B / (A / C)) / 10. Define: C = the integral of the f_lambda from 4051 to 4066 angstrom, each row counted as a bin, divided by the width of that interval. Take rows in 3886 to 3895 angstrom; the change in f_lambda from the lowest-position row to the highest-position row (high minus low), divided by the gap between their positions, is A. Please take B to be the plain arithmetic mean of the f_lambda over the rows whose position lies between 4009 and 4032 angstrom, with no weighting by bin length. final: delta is 531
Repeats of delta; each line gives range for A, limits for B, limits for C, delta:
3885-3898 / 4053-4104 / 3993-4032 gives -112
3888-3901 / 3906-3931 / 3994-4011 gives 1590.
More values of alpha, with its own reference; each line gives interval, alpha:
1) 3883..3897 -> 3884.0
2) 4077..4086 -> 4077.5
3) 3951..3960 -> 3957.5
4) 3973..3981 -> 3974.0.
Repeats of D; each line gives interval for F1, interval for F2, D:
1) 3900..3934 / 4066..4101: 1.09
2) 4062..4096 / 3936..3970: 0.92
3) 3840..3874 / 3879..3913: 0.93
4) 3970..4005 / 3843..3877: 1.09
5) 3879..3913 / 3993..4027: 1.03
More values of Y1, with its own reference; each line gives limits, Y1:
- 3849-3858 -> 3851.0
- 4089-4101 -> 4098.5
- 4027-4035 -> 4029.5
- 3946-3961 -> 3947.0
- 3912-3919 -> 3917.0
